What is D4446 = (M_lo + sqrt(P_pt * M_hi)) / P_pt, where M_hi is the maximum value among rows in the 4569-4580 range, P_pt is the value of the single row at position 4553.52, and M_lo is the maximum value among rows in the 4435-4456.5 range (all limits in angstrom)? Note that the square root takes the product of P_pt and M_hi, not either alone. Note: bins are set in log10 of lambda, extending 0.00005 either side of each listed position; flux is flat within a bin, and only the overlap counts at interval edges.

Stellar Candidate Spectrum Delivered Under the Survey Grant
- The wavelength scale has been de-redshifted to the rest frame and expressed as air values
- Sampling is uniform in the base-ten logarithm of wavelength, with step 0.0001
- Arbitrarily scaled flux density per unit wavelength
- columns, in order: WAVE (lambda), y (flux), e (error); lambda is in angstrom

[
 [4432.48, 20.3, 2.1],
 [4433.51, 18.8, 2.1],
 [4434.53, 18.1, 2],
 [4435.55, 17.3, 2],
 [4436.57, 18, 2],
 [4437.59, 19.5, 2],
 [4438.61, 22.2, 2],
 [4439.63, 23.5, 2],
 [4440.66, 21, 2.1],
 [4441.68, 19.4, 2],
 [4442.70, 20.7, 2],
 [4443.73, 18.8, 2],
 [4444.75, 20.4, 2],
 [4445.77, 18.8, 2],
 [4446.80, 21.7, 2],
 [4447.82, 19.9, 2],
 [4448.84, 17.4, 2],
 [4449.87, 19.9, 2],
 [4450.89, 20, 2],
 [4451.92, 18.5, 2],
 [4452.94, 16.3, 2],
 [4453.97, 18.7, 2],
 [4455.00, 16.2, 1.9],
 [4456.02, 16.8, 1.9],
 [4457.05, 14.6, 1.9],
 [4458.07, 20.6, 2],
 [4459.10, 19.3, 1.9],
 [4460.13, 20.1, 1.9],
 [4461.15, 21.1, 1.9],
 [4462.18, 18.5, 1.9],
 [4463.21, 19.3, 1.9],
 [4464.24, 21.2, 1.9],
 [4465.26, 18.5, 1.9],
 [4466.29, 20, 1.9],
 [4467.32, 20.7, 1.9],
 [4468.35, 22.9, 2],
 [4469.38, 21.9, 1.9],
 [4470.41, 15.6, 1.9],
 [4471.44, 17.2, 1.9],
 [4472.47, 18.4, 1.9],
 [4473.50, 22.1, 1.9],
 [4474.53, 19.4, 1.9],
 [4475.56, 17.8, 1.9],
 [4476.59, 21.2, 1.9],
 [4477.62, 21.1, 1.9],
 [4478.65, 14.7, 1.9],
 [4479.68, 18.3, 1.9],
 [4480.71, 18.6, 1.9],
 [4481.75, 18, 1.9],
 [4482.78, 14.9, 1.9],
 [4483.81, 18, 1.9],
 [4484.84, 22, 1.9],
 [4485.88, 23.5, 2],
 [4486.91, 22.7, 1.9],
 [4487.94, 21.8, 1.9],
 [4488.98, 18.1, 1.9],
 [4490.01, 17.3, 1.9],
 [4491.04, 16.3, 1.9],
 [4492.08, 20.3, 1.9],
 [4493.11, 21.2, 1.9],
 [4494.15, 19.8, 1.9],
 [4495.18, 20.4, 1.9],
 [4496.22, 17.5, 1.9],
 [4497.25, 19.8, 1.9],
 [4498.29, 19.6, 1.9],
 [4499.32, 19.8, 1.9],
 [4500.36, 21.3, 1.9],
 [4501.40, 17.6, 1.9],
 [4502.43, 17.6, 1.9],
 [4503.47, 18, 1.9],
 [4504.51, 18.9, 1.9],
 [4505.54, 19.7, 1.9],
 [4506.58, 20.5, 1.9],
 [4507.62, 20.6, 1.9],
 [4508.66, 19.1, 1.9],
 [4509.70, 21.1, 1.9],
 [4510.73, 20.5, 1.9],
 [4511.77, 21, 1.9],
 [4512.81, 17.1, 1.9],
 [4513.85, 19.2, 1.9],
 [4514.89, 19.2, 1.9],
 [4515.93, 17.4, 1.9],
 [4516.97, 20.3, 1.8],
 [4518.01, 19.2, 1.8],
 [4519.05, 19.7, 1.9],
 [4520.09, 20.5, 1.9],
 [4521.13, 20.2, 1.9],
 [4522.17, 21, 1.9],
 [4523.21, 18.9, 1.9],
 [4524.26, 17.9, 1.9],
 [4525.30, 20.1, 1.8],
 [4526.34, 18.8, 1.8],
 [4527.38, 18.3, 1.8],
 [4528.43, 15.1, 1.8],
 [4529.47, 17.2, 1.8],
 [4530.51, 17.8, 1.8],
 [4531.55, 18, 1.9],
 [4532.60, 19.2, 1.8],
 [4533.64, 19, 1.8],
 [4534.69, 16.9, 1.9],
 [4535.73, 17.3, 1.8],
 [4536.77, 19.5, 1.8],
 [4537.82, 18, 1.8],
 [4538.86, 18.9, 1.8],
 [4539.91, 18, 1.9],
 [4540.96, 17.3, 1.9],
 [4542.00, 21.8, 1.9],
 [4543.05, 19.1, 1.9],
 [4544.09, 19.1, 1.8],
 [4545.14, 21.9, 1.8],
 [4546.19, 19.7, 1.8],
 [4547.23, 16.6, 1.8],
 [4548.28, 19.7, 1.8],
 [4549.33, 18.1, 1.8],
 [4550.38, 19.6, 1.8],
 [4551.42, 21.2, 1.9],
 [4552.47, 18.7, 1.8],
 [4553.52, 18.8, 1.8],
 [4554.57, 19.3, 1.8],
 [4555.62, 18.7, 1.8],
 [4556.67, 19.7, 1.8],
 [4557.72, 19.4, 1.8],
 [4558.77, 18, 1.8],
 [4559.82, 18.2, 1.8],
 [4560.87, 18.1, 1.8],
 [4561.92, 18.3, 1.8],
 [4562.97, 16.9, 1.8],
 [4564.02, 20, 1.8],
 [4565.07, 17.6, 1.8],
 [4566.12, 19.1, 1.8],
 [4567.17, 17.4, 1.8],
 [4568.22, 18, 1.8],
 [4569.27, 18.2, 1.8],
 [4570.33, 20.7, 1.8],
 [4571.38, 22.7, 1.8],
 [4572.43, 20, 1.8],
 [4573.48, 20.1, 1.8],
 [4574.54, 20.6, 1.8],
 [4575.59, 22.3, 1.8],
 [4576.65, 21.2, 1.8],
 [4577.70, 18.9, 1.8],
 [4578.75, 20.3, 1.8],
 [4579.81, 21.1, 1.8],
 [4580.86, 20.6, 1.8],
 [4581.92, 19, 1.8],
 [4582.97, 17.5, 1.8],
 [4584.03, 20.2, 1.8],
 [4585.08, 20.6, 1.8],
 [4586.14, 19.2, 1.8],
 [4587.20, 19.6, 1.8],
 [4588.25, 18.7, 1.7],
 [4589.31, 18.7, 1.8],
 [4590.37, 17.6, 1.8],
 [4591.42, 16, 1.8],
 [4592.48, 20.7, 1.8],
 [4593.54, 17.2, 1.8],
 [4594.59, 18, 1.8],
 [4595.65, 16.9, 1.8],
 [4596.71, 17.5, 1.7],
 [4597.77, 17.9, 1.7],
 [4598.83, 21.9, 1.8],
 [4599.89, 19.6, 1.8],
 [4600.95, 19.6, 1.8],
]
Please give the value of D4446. 2.35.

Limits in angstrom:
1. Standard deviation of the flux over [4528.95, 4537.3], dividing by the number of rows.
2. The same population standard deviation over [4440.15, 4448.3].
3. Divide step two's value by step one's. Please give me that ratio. 1.1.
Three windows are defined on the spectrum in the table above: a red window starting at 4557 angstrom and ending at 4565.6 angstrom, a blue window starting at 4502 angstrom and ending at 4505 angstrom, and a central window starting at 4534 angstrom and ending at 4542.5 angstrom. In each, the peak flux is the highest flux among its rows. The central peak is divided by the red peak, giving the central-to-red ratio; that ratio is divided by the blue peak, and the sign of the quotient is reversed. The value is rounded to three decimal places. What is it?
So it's -0.058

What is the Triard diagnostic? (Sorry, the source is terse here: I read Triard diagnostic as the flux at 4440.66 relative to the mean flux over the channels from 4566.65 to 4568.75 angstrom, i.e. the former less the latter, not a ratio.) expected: 3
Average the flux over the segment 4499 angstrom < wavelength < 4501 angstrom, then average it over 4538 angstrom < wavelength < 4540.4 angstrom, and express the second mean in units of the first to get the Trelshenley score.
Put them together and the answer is 0.90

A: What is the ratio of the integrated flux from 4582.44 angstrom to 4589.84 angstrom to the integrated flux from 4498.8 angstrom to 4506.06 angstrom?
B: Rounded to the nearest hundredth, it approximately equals 1.03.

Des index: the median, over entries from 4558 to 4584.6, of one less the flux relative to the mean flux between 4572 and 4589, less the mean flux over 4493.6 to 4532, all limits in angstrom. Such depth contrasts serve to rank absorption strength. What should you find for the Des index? -19.1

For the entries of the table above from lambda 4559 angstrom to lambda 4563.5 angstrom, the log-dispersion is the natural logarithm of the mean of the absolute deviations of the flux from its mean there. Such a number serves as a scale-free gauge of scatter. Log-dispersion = -0.72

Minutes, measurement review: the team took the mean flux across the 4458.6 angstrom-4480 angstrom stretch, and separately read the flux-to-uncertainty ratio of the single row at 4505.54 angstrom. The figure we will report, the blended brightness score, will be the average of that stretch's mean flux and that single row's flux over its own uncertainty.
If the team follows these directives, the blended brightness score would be 14.9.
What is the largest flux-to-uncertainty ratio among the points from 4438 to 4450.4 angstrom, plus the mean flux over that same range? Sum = 32.1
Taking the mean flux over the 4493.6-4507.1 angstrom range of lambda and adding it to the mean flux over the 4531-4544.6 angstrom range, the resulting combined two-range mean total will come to 37.9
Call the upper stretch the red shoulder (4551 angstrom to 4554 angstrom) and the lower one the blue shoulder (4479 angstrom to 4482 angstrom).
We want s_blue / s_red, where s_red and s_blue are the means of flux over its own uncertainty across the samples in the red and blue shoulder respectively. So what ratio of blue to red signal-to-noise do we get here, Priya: 0.90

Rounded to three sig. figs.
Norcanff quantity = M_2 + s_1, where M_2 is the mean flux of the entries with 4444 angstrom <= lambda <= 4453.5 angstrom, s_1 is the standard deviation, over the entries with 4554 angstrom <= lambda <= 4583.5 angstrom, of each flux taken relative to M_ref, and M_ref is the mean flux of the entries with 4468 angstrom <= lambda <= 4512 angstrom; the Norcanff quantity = 20.7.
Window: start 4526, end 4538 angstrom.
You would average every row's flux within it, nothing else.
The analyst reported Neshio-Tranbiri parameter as 17.9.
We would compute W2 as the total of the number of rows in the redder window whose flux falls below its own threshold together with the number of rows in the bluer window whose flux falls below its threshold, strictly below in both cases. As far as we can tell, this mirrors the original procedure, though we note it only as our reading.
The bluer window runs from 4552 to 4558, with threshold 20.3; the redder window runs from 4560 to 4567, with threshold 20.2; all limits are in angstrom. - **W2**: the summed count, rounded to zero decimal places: 12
